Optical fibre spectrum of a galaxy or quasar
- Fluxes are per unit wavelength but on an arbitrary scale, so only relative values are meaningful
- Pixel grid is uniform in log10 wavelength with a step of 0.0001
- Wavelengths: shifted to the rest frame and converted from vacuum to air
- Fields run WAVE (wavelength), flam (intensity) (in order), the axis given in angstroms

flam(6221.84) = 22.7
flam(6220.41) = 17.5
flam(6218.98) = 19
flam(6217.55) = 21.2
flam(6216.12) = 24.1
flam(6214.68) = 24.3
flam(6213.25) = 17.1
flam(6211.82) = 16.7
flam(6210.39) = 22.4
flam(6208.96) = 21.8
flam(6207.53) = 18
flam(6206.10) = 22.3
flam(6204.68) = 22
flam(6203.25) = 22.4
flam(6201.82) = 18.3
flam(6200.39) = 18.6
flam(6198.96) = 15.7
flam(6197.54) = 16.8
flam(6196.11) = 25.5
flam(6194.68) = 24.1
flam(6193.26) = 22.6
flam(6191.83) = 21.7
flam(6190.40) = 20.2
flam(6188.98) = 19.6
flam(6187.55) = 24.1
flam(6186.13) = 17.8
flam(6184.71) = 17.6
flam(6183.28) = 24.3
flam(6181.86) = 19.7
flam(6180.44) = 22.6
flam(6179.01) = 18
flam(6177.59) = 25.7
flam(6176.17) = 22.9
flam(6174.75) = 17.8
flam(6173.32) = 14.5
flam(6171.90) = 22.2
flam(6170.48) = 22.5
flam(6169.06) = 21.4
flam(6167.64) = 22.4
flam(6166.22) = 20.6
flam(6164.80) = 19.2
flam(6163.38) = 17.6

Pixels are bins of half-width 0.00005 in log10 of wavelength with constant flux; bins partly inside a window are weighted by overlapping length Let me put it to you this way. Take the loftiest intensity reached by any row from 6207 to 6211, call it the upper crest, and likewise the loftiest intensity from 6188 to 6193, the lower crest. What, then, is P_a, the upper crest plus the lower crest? 44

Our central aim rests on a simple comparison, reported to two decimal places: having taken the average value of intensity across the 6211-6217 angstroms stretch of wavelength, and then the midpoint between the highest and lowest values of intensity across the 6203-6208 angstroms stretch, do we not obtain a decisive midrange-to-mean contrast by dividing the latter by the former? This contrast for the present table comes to 0.98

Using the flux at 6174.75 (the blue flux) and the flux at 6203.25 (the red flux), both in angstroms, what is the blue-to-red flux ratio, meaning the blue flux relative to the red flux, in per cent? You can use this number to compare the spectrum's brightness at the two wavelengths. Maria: 79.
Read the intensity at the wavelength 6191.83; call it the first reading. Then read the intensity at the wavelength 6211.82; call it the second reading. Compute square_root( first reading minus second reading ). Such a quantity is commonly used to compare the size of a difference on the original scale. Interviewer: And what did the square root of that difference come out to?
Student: 2.2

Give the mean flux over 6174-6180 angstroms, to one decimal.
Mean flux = 21.1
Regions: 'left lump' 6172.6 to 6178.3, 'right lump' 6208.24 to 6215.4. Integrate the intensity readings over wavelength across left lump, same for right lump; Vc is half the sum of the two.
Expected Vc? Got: 131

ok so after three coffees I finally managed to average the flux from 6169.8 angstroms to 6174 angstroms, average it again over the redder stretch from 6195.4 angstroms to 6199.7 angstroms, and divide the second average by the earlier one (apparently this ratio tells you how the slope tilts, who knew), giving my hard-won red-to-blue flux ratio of 0.98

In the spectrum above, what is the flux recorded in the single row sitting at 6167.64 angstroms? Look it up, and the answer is 22.4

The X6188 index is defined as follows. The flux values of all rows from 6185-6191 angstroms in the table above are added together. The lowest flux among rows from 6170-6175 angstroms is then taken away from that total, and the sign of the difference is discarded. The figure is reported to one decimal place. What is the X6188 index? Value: 67.2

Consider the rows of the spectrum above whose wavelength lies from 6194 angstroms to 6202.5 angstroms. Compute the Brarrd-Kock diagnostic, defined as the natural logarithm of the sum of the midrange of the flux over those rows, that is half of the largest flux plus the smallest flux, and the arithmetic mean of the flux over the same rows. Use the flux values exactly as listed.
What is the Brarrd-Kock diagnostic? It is 3.70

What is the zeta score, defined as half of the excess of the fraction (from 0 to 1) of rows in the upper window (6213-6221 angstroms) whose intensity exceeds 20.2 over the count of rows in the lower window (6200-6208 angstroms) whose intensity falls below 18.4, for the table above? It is -0.75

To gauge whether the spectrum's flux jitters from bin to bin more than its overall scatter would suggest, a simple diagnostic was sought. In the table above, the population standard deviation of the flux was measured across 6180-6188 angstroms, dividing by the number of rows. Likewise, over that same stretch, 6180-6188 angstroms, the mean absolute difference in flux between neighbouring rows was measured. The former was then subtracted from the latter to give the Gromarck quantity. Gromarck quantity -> 1.4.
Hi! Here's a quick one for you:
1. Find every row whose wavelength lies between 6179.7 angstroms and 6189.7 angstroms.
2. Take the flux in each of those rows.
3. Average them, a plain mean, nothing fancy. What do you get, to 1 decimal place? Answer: 20.8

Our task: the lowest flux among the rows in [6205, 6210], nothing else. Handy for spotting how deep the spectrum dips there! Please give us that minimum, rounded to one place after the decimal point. 18.0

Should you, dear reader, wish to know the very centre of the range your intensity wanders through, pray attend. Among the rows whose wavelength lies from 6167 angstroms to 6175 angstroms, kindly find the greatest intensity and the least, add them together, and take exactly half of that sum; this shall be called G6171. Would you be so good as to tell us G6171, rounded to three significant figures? 18.5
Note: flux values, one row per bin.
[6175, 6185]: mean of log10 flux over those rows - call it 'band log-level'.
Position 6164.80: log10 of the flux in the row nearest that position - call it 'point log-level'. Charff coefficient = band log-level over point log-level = 1.04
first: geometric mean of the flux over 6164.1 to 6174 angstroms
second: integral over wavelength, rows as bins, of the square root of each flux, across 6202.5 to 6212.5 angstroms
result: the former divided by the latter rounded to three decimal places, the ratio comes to 0.443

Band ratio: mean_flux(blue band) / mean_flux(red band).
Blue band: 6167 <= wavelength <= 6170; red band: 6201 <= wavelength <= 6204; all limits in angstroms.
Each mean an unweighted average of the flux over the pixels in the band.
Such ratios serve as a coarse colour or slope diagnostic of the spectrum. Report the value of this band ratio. 1.08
